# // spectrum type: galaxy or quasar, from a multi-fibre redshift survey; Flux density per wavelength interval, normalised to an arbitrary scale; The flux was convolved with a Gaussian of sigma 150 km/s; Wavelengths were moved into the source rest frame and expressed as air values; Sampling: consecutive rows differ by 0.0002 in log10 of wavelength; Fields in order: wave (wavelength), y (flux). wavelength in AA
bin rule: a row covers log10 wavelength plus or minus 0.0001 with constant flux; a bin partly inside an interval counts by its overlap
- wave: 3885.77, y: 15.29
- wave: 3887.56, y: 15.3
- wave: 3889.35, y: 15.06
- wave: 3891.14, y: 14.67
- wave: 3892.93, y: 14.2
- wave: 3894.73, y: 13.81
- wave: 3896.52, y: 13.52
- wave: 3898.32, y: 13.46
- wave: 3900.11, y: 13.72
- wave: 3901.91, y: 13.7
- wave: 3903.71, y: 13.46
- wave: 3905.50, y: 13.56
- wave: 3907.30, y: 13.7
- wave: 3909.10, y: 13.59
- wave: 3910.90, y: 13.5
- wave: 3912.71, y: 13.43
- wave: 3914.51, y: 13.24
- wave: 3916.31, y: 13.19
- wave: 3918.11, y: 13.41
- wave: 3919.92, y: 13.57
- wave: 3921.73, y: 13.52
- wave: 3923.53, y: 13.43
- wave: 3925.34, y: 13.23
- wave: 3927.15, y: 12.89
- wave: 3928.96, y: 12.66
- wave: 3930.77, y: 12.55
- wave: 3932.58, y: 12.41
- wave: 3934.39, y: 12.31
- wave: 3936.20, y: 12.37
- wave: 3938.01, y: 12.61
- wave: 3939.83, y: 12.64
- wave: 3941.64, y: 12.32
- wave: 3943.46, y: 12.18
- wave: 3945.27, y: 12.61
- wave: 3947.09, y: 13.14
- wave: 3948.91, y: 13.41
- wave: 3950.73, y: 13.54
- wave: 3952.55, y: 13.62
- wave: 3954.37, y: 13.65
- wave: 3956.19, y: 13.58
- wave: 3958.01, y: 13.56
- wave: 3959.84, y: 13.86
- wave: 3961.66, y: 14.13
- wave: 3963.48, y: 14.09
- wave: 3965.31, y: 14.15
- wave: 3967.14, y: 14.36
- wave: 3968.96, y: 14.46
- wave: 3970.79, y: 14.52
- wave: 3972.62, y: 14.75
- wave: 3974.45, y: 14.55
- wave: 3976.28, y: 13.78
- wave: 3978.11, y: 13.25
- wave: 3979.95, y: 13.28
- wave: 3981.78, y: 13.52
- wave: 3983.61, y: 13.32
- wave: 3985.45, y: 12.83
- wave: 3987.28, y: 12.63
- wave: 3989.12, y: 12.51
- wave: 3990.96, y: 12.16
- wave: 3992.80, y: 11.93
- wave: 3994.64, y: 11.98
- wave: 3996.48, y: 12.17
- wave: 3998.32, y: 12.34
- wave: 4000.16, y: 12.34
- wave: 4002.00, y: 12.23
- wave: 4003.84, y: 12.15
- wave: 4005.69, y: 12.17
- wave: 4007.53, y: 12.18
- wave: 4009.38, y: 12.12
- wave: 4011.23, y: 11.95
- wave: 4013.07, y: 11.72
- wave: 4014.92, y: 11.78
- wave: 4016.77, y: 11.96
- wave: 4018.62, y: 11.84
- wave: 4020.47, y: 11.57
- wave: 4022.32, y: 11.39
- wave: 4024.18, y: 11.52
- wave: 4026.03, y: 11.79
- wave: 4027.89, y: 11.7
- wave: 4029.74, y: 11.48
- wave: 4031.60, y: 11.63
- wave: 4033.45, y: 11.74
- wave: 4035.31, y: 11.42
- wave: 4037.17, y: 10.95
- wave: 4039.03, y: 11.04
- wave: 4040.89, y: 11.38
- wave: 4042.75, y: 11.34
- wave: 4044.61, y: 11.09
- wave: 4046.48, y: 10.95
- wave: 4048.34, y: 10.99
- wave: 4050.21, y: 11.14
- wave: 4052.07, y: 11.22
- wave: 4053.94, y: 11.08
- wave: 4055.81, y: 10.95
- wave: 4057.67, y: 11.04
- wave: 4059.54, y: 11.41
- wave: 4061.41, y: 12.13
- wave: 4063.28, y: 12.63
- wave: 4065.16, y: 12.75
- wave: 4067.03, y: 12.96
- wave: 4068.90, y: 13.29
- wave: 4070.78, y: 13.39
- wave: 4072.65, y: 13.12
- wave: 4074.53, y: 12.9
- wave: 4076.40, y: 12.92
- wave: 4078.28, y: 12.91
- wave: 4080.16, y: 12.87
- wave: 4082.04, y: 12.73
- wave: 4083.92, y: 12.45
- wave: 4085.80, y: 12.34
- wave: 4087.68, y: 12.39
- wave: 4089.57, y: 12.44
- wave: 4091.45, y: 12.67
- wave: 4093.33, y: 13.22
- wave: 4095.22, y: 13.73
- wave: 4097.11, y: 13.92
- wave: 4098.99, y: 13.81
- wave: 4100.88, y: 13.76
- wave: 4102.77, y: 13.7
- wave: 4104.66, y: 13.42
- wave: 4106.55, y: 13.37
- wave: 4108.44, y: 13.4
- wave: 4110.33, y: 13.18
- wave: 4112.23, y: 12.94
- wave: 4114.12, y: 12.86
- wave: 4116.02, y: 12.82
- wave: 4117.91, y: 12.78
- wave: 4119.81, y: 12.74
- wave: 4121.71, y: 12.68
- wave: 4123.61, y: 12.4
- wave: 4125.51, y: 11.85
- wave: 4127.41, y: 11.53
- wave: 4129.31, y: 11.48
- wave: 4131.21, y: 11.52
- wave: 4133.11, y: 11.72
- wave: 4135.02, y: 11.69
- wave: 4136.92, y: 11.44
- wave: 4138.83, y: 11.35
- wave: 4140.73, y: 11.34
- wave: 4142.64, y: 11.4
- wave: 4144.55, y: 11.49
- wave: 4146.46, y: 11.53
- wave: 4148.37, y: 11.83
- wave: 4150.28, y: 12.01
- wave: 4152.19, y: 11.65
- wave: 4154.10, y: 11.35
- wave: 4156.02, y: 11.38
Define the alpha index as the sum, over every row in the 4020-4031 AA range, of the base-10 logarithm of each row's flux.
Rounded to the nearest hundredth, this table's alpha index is 6.38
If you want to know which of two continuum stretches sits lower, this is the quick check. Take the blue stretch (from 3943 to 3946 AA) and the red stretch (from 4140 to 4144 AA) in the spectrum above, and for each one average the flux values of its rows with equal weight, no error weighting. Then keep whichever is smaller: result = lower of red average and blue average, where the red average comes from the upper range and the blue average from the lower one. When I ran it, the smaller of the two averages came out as 11.4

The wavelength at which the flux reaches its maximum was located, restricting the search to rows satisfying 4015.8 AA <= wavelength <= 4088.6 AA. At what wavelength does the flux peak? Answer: 4070.78 AA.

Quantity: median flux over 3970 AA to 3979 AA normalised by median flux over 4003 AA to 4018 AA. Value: 1.21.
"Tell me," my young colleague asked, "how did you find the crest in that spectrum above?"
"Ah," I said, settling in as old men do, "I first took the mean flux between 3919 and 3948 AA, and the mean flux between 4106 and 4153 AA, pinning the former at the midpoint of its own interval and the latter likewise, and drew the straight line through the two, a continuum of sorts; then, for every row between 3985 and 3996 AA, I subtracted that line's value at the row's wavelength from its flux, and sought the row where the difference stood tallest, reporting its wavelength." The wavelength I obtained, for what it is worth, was 3985.45 AA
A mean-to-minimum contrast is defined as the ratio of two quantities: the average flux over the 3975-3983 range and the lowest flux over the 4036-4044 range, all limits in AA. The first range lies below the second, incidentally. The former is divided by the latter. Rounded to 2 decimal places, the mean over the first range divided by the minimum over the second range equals 1.23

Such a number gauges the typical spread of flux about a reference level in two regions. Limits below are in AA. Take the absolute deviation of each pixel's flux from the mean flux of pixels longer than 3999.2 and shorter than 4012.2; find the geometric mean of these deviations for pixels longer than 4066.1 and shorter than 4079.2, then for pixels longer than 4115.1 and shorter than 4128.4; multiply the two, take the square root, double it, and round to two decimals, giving 1.30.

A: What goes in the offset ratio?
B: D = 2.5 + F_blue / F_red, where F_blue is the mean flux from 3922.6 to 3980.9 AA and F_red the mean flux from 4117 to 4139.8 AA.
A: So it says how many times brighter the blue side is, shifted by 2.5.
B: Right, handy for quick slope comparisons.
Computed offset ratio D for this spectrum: 3.62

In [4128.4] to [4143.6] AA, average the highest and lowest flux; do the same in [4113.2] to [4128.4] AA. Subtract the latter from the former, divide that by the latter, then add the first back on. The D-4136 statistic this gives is 11.5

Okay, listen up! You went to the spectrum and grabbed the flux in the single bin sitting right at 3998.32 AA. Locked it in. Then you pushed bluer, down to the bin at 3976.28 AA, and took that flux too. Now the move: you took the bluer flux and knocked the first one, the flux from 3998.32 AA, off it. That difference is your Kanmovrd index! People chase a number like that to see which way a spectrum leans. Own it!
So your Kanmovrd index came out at 1.4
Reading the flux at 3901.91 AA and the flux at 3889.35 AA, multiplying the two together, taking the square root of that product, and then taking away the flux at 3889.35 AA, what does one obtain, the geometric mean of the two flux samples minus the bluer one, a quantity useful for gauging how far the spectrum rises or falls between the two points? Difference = -0.7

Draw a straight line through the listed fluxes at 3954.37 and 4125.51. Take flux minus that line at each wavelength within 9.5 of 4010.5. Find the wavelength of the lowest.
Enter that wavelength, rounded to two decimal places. 4013.07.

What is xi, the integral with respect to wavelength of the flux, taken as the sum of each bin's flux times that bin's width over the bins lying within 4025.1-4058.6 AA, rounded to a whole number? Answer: 378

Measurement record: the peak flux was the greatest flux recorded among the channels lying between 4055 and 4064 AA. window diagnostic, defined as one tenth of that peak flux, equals 1.26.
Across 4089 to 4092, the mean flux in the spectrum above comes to 12.6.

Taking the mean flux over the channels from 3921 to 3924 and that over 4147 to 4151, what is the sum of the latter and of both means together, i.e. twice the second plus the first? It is 37.3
